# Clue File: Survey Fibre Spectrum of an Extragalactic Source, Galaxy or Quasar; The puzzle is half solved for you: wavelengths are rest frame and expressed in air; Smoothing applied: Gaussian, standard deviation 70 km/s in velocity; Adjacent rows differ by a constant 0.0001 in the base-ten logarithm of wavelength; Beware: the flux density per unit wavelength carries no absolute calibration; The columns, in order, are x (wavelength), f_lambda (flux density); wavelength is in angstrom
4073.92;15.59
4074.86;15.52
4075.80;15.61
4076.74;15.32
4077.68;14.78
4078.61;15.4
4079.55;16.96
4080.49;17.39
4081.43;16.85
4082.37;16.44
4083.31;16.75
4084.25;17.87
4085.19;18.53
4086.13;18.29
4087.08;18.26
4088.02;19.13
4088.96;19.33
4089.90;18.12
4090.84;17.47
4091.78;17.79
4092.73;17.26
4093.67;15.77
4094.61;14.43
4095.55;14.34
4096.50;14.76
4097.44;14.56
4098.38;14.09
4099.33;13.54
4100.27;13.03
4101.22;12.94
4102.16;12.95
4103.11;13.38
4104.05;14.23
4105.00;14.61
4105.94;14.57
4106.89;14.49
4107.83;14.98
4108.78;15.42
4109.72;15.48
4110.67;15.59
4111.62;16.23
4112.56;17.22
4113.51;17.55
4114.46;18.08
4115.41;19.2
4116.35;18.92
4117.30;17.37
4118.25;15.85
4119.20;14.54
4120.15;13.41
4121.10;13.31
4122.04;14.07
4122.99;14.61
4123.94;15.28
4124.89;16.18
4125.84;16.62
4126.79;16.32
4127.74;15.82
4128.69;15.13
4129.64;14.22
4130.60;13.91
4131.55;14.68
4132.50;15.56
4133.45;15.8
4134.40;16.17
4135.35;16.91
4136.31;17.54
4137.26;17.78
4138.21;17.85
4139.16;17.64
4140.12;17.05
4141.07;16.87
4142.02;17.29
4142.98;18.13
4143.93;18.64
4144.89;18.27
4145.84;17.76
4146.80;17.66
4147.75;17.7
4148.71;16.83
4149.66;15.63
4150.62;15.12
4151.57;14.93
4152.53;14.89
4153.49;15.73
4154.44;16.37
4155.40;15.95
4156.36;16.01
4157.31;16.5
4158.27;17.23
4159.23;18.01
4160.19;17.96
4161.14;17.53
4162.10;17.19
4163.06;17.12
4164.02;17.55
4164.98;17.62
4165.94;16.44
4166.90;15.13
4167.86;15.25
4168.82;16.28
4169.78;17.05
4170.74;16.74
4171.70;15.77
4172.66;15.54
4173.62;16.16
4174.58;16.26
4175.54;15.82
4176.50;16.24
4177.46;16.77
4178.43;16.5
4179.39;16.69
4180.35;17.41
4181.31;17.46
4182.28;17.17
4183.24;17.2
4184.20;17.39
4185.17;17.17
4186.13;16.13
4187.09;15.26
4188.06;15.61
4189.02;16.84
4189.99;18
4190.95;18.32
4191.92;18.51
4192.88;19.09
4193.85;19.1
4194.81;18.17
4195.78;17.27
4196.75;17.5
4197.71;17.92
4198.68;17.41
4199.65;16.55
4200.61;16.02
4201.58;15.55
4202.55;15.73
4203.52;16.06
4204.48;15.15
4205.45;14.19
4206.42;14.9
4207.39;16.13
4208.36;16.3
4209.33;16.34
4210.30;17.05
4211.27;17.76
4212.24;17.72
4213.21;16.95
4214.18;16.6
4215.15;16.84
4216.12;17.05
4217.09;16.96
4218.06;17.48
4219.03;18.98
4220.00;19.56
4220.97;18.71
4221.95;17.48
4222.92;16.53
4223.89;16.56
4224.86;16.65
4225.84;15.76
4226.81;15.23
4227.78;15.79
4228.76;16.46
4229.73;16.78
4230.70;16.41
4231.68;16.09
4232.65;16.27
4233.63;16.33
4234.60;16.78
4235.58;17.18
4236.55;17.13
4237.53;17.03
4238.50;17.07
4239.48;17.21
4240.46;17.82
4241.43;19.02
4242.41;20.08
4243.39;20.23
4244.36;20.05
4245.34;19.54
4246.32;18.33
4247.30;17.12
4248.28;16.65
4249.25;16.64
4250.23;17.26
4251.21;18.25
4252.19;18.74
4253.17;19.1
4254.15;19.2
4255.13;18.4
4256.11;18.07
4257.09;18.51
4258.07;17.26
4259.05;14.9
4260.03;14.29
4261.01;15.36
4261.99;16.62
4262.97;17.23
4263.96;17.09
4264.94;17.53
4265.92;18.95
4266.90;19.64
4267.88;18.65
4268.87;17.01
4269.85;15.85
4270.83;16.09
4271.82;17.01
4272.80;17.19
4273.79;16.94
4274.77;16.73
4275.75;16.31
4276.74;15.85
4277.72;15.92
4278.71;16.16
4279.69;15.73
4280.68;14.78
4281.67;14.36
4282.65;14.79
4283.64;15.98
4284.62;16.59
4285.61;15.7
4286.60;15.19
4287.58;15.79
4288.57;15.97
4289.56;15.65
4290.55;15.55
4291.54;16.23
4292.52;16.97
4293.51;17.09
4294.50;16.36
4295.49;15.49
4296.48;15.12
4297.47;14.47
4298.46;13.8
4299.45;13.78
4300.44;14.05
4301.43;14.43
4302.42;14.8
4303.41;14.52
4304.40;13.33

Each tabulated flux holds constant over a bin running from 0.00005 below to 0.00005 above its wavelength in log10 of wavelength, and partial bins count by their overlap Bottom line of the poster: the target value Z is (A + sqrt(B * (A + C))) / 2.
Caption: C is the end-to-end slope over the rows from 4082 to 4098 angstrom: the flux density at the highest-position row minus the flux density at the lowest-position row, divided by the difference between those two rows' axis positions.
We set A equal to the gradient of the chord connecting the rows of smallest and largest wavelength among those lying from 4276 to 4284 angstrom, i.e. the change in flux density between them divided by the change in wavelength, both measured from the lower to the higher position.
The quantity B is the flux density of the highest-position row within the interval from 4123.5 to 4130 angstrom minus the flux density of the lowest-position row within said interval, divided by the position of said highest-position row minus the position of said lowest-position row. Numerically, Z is 0.08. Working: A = 0.02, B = -0.19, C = -0.12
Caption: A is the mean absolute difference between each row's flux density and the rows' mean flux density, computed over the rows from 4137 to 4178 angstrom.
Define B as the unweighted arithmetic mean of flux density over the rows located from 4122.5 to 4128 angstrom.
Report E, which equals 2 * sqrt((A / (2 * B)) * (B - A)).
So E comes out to 1.27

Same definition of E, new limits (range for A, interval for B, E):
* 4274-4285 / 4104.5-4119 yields 1.08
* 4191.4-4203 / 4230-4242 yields 1.36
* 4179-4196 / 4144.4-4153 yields 1.22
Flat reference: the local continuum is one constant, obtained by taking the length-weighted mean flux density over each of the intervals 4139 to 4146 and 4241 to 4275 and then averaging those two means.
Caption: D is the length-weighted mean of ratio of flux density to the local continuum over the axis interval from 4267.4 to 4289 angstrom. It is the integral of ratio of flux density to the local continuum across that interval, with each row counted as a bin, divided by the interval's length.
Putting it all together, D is 0.91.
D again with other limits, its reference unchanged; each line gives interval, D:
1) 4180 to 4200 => 0.98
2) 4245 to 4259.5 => 1.01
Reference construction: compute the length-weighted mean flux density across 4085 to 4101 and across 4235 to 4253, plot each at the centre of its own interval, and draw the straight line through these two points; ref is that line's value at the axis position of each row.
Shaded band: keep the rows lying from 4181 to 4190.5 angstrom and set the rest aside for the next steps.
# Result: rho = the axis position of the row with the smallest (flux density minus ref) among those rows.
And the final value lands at 4187.09 angstrom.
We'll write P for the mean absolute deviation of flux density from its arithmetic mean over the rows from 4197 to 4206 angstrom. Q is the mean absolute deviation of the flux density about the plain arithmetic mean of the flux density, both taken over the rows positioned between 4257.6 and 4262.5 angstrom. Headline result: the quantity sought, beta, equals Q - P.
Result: 0.18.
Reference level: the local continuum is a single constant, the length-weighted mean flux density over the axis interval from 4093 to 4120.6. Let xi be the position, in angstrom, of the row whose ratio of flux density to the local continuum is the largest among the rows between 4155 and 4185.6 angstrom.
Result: 4159.23 angstrom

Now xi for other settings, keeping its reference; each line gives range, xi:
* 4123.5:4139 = 4138.21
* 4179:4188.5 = 4181.31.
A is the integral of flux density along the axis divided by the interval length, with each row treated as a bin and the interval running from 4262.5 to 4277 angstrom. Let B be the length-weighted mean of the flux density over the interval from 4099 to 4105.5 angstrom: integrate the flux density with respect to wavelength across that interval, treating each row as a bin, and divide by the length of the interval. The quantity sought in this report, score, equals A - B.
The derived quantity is 3.7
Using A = 17.2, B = 13.5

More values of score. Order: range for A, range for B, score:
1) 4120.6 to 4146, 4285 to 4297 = 0.3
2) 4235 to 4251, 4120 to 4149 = 1.7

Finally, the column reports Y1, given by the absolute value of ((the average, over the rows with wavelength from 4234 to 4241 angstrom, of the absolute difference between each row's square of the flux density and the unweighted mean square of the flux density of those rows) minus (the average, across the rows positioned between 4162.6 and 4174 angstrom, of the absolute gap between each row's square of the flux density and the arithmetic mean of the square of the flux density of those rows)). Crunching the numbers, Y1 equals 16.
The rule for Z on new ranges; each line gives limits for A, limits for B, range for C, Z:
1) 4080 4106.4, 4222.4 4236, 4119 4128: -0.03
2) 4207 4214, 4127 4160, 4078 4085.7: 0.17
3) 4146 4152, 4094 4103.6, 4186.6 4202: -0.16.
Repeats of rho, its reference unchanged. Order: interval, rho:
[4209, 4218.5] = 4209.33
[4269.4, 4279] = 4276.74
